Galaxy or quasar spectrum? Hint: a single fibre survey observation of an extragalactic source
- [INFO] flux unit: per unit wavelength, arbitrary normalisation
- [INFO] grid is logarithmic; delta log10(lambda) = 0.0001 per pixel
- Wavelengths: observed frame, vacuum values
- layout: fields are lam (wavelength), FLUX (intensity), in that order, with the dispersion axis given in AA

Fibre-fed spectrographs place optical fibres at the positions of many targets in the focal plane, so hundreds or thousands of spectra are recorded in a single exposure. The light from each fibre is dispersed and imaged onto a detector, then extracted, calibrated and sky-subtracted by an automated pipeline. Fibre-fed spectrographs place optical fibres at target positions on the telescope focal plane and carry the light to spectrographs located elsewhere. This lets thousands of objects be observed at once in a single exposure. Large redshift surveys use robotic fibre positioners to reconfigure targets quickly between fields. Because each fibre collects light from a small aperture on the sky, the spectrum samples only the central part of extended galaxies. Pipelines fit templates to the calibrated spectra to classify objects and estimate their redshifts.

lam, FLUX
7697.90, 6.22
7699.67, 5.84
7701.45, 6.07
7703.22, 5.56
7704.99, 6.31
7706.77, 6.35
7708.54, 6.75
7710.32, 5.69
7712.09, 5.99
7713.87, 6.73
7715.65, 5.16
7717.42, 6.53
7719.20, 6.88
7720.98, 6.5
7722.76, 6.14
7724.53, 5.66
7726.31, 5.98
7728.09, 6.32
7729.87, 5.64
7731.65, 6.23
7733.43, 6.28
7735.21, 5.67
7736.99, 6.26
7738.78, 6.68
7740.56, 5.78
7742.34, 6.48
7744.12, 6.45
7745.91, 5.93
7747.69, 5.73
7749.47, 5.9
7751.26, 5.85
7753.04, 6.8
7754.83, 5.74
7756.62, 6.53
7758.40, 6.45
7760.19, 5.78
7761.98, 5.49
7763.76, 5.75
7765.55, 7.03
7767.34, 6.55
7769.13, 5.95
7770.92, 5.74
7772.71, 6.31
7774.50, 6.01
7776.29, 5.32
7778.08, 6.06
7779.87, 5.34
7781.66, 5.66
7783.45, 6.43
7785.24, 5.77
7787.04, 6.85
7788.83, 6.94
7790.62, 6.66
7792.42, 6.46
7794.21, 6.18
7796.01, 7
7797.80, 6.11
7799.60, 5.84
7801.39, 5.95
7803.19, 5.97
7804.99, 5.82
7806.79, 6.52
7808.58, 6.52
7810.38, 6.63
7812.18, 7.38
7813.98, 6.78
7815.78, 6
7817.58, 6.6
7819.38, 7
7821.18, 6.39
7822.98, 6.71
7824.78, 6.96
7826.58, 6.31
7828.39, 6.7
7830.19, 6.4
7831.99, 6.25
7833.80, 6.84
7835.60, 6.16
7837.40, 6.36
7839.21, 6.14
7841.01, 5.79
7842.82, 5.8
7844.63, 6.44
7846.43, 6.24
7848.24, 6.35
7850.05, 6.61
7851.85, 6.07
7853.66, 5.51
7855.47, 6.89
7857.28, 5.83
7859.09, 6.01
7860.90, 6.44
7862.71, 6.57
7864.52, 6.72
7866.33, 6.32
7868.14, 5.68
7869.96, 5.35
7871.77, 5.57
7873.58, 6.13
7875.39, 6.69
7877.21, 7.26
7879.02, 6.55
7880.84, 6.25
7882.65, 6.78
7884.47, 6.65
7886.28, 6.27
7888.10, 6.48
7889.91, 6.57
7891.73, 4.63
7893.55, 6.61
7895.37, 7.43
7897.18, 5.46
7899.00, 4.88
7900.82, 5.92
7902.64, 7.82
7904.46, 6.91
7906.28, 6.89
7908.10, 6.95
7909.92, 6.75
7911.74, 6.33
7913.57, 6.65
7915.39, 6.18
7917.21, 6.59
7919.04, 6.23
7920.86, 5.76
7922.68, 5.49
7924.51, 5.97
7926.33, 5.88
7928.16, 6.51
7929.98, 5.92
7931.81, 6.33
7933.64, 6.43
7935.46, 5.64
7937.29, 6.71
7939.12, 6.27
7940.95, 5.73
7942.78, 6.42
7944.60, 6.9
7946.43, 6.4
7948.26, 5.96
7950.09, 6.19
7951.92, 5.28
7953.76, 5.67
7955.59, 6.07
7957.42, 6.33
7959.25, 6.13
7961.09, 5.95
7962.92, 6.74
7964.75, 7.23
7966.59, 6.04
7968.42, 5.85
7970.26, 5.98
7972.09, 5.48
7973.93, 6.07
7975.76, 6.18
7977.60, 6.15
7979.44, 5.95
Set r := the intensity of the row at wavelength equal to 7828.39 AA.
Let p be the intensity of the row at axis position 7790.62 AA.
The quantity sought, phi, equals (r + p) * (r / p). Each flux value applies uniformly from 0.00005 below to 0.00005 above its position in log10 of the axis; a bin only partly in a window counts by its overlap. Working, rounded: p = 6.66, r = 6.7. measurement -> 13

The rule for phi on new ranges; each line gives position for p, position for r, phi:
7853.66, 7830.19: 14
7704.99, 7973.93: 12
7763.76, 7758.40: 14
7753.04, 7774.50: 11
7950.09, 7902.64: 18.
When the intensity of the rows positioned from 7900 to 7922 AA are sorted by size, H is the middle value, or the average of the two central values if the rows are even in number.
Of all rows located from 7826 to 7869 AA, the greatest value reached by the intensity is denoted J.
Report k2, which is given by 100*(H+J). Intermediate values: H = 6.62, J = 6.89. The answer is 1351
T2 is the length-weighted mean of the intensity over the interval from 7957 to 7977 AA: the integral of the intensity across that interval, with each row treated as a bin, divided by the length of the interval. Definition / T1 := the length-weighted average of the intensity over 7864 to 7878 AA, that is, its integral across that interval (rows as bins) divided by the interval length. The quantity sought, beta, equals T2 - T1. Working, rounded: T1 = 6.19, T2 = 6.18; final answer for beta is -0.02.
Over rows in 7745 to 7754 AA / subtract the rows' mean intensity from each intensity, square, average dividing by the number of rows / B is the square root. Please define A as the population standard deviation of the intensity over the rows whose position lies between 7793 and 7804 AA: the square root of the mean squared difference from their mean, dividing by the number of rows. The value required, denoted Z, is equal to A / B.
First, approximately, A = 0.385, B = 0.385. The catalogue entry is 1.0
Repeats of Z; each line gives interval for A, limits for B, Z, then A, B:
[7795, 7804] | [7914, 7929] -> 1.2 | 0.422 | 0.350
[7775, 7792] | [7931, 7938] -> 1.5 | 0.594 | 0.394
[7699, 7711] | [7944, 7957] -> 0.8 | 0.388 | 0.479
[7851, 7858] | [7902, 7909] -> 1.3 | 0.511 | 0.392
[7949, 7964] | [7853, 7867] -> 0.9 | 0.407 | 0.439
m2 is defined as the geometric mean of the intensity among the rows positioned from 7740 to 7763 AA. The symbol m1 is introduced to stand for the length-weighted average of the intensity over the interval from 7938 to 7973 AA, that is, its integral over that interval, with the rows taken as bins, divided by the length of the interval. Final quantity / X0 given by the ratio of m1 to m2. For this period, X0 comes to 1.01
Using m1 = 6.1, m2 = 6.06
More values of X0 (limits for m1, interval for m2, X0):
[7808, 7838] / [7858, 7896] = 1.05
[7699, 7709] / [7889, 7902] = 1.05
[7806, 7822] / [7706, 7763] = 1.09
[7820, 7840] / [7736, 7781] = 1.07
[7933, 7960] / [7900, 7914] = 0.91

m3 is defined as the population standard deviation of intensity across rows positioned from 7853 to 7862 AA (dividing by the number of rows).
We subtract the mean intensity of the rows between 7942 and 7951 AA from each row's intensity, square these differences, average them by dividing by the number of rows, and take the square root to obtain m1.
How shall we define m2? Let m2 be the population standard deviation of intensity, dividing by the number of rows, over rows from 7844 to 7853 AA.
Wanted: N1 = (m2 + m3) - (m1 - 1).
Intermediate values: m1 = 0.311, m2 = 0.18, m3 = 0.48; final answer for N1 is 1.4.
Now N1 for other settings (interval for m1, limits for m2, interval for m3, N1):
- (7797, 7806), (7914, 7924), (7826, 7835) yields 1.5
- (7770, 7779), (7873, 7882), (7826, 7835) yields 1.3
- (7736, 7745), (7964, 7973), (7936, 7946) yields 1.7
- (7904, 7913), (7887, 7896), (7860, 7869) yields 2.1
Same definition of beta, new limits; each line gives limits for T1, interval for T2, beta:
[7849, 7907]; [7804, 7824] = 0.27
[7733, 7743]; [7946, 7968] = -0.03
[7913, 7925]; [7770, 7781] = -0.32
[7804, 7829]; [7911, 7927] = -0.47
